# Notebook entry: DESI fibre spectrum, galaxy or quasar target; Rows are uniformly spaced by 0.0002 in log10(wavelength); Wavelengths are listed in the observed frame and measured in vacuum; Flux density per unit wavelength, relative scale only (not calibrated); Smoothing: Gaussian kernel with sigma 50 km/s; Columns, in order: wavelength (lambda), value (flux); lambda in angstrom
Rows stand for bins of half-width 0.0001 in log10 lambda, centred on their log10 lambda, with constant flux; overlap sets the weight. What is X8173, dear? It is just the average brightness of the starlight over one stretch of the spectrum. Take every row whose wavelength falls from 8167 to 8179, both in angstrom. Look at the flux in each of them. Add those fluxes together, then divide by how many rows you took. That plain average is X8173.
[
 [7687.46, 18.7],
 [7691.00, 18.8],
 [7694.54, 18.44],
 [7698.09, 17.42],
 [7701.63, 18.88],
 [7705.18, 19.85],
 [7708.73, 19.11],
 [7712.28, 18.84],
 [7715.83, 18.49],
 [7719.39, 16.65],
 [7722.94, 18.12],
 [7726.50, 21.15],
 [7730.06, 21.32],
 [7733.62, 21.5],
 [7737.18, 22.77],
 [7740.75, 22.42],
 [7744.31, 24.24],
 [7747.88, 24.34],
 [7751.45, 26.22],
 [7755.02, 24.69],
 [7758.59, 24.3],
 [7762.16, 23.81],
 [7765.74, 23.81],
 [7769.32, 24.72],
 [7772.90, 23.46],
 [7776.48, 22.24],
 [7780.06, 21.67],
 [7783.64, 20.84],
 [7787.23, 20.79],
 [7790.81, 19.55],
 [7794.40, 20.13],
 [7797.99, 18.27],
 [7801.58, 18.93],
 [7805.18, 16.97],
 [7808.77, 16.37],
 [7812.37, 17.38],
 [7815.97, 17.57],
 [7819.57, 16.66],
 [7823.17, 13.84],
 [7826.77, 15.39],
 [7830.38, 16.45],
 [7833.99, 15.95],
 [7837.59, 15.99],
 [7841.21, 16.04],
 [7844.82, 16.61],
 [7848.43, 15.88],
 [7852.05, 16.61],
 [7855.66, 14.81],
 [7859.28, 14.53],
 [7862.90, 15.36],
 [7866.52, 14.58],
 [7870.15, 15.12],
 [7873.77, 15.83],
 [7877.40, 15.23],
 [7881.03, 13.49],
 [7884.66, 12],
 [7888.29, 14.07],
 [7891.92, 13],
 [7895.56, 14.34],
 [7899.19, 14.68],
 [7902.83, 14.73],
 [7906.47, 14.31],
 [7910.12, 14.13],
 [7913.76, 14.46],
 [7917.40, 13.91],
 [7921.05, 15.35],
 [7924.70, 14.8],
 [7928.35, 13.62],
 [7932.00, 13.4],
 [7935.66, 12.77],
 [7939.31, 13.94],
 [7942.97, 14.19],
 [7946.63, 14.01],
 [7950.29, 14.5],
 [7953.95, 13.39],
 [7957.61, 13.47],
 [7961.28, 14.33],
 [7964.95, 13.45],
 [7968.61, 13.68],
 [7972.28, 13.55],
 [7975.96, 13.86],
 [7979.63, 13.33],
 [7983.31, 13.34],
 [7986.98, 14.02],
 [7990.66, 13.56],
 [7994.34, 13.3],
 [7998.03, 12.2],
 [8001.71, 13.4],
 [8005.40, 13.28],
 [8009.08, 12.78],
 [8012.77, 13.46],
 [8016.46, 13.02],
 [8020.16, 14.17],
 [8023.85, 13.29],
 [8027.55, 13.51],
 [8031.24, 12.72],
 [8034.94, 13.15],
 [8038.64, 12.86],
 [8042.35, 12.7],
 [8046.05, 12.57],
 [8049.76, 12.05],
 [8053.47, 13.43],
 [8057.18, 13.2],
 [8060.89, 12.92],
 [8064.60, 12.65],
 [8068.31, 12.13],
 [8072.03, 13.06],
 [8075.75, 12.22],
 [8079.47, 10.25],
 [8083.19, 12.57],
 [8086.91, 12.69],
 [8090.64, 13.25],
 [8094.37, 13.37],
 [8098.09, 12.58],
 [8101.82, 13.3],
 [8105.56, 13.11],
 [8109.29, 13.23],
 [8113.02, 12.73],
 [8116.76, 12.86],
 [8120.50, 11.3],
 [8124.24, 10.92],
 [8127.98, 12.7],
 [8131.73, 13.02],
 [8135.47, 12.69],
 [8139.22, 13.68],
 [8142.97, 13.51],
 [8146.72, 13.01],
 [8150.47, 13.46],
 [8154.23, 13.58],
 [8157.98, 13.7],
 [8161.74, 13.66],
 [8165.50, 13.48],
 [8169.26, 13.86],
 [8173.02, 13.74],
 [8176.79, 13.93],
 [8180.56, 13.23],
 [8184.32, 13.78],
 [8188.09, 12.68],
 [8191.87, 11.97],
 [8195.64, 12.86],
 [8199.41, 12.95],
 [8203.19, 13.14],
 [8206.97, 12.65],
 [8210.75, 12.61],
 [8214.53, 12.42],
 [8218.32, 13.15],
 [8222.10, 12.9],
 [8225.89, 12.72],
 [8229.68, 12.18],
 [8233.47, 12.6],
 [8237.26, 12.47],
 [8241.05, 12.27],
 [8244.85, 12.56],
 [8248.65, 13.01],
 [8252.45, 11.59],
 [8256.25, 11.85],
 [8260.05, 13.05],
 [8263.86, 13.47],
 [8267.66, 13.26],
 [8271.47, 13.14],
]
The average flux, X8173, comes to 13.8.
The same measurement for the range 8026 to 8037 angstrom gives 13.1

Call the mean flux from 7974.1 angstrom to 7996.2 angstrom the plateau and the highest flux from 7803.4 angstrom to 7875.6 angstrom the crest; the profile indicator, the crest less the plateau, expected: 4.0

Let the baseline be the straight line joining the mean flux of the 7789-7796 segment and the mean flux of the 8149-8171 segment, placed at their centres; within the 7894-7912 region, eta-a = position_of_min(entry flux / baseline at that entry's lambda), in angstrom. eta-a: 7910.12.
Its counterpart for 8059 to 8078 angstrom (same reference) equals 8068.31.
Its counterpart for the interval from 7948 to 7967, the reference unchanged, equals 7953.95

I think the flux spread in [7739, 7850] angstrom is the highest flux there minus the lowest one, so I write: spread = 12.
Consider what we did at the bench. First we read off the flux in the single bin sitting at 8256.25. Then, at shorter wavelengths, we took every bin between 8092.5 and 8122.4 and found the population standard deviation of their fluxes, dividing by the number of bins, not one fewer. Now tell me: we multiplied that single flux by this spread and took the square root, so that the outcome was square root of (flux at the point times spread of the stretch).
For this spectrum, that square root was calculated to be 2.7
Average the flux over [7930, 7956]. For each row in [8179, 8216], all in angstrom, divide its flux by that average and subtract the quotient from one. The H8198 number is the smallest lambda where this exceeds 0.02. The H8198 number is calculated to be 8180.56 angstrom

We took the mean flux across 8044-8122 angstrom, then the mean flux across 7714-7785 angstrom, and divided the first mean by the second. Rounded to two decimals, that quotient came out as 0.57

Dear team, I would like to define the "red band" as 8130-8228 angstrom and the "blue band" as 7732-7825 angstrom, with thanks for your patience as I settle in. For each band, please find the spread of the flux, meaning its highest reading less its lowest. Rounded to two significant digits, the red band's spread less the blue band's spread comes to -10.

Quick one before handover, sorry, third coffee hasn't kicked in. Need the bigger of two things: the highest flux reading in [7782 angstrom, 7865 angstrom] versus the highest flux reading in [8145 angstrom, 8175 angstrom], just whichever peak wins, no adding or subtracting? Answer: 20.8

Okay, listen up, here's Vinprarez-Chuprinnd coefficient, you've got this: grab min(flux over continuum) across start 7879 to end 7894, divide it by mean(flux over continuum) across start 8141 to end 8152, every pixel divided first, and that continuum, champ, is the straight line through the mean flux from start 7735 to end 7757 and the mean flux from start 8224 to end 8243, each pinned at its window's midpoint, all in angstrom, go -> 0.63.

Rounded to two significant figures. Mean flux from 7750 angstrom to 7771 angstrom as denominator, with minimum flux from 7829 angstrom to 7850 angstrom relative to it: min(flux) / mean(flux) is 0.65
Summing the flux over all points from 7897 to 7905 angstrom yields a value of 29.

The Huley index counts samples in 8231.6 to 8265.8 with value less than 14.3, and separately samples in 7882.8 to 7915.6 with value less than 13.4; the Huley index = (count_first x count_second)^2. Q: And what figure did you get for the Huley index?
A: 324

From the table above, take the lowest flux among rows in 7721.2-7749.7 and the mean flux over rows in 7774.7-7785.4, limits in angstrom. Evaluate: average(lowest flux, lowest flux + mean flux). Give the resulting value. 28.9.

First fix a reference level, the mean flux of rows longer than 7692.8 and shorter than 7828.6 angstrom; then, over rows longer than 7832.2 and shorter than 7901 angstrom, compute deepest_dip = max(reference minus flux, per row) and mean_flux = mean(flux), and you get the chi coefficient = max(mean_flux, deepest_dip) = 14.95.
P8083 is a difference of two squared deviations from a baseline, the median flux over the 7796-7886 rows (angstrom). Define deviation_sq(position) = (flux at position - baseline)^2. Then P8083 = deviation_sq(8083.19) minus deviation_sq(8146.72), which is 2.8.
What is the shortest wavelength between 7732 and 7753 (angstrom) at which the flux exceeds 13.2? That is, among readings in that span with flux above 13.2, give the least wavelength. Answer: 7733.62 angstrom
